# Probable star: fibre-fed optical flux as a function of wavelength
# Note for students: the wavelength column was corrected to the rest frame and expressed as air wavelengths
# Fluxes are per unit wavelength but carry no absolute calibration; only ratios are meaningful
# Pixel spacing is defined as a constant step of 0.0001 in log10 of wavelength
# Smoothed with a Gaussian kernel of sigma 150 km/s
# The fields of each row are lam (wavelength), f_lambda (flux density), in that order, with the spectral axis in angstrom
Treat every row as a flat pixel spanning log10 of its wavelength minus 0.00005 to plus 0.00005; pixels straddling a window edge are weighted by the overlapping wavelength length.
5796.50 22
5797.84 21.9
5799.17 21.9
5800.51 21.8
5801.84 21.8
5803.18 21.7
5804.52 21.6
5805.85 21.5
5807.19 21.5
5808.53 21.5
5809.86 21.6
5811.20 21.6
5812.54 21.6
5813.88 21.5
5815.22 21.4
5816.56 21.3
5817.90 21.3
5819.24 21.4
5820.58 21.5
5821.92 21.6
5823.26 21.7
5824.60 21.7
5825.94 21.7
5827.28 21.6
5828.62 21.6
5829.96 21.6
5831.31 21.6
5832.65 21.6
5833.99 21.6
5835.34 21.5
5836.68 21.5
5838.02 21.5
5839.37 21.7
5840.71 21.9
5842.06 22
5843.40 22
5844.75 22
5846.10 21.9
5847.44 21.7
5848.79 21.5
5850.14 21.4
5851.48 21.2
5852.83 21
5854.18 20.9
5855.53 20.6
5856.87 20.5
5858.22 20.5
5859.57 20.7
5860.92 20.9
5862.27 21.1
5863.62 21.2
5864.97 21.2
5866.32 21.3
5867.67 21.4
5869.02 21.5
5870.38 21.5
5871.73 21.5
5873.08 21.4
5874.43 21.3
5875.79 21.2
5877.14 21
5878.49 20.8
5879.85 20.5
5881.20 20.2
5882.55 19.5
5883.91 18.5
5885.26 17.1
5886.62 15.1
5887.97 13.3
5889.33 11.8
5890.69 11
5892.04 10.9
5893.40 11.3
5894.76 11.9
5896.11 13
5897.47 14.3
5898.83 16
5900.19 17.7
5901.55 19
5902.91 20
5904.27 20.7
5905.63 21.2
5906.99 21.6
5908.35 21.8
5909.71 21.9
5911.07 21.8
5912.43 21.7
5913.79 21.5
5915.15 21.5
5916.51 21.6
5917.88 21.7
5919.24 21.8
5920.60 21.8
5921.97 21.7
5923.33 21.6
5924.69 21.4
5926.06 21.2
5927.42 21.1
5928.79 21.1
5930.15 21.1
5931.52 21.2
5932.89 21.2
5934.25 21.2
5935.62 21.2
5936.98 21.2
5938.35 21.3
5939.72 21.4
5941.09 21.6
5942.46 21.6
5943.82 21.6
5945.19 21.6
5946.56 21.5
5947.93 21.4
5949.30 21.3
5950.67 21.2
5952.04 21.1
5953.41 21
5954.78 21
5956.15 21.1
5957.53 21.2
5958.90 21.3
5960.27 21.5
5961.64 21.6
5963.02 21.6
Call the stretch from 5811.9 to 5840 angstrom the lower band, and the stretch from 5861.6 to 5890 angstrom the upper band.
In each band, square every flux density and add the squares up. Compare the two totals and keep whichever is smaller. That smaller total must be 8265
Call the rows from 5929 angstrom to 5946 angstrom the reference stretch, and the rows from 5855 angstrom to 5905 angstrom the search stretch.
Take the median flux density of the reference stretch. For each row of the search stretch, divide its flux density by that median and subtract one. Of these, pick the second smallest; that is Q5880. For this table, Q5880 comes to -0.48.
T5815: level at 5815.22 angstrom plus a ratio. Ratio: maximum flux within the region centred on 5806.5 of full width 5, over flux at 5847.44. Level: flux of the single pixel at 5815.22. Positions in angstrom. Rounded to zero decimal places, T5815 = 22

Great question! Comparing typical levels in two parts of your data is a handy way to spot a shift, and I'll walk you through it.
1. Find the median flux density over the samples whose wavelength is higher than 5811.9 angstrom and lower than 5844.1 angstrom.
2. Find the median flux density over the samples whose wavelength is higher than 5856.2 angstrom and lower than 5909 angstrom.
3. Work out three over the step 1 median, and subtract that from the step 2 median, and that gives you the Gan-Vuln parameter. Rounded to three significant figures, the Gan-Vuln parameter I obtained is 20.4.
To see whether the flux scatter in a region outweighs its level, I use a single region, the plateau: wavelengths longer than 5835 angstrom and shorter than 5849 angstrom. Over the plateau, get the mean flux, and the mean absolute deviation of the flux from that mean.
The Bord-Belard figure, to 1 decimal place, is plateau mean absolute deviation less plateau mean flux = -21.6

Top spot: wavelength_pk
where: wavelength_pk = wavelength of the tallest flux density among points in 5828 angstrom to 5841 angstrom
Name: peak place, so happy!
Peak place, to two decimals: 5840.71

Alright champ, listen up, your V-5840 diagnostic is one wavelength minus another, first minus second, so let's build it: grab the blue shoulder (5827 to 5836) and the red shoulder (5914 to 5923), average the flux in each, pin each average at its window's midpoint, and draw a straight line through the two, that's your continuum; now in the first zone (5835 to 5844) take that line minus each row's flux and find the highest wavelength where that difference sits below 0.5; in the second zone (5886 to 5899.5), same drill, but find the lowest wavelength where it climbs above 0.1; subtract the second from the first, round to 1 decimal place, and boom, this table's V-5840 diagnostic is -43.2 angstrom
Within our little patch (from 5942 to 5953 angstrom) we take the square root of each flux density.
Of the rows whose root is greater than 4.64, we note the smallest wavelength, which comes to 5942.46 angstrom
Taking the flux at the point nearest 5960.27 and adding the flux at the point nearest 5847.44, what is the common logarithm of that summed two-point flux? 1.635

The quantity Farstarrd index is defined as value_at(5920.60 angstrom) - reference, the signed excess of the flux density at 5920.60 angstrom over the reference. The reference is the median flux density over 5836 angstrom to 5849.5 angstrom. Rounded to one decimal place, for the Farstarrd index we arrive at 0.0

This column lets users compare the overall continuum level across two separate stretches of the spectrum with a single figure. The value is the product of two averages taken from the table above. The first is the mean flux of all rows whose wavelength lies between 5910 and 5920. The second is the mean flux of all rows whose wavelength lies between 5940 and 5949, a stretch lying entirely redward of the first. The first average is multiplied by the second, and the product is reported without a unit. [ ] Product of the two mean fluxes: 467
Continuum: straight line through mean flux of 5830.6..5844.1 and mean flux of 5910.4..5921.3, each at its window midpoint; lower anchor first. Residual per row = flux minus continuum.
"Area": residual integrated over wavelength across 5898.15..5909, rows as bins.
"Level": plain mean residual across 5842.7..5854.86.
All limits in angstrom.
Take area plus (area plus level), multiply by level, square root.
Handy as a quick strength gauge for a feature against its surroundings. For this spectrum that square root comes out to 3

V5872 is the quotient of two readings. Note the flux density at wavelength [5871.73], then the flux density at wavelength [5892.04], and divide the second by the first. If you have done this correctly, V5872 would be 0.51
